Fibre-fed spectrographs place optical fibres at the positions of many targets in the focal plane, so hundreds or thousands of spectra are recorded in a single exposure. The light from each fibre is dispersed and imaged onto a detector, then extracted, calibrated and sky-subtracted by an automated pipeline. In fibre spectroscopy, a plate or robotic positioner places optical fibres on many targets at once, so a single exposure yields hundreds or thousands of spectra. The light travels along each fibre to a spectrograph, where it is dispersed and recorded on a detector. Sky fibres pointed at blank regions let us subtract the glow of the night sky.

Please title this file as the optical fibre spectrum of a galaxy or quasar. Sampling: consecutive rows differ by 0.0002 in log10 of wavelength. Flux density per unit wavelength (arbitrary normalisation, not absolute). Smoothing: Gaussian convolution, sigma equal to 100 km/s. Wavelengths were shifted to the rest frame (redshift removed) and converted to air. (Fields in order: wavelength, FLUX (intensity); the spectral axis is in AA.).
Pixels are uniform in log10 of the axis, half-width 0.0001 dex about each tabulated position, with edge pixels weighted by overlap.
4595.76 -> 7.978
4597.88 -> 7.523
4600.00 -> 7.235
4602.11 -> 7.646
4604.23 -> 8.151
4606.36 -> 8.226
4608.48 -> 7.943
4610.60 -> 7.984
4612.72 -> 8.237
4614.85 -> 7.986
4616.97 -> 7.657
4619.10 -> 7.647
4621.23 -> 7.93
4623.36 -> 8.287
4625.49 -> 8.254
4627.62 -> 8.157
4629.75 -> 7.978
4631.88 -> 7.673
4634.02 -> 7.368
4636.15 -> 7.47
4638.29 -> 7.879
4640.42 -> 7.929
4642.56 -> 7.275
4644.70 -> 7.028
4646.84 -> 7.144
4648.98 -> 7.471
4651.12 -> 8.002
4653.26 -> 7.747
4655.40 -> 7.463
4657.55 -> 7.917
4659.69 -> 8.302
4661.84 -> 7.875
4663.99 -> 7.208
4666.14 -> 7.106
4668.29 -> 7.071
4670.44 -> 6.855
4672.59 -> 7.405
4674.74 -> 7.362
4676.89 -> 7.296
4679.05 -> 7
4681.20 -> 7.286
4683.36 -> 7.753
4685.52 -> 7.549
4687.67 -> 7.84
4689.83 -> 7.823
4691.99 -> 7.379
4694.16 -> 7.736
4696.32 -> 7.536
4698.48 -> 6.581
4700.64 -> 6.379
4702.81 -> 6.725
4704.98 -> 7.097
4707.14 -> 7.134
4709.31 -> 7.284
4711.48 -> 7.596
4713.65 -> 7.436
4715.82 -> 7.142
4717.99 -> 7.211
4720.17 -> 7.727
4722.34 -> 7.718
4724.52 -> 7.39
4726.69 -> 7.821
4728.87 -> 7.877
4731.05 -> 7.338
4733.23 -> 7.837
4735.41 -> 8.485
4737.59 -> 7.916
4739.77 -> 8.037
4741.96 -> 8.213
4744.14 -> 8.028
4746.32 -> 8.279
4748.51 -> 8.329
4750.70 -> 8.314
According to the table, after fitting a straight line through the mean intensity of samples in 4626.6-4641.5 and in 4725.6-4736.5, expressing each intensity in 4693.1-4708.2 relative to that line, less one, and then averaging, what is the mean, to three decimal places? -0.104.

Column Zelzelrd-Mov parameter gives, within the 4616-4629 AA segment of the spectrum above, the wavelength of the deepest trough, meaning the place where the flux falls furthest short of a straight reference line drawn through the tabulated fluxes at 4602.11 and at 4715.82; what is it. 4619.10 AA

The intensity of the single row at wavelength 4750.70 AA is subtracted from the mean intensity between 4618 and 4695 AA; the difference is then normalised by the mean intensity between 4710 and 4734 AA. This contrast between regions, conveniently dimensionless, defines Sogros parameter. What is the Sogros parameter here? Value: -0.10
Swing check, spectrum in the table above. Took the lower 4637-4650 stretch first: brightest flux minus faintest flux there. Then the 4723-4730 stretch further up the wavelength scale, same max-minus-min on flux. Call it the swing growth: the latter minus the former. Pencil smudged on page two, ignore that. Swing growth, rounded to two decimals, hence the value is -0.41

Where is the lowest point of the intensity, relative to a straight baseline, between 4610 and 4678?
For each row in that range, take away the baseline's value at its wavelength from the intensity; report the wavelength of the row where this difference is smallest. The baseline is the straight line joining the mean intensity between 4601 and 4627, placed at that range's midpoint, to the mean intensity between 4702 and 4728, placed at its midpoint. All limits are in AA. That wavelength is 4670.44 AA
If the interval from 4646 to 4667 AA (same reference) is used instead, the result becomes 4646.84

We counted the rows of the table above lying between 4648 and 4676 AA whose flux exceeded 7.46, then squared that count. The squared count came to 49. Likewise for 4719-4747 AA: 121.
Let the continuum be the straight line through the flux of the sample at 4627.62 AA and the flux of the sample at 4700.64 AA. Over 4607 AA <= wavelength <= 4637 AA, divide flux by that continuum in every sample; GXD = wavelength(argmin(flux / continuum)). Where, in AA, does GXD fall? 4616.97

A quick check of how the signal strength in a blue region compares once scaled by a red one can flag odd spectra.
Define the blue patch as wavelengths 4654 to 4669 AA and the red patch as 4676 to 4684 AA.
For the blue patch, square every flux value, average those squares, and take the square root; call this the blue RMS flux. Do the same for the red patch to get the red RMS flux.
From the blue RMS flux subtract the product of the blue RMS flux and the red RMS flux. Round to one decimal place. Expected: -48.0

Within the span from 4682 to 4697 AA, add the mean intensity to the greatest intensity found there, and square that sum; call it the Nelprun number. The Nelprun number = 240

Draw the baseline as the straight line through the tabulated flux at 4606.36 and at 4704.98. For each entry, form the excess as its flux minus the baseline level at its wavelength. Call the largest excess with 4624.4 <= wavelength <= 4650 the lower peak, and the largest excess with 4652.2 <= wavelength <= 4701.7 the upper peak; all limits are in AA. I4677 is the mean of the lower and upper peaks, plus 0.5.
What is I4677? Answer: 0.967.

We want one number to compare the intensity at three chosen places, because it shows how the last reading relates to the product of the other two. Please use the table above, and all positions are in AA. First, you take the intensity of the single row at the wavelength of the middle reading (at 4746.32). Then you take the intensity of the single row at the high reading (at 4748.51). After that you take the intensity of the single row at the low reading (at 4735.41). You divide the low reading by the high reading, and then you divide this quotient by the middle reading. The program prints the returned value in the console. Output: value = 0.123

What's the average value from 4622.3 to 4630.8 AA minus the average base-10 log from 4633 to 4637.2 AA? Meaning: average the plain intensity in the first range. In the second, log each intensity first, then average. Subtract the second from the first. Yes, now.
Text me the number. 7.3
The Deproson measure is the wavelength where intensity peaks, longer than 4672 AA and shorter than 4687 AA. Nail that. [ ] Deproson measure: 4683.36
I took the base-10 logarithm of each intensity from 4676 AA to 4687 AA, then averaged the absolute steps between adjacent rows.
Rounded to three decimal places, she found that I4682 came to 0.018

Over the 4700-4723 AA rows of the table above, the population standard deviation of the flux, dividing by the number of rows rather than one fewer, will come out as 0.39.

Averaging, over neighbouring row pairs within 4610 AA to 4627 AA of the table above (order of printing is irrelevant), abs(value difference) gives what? 0.22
